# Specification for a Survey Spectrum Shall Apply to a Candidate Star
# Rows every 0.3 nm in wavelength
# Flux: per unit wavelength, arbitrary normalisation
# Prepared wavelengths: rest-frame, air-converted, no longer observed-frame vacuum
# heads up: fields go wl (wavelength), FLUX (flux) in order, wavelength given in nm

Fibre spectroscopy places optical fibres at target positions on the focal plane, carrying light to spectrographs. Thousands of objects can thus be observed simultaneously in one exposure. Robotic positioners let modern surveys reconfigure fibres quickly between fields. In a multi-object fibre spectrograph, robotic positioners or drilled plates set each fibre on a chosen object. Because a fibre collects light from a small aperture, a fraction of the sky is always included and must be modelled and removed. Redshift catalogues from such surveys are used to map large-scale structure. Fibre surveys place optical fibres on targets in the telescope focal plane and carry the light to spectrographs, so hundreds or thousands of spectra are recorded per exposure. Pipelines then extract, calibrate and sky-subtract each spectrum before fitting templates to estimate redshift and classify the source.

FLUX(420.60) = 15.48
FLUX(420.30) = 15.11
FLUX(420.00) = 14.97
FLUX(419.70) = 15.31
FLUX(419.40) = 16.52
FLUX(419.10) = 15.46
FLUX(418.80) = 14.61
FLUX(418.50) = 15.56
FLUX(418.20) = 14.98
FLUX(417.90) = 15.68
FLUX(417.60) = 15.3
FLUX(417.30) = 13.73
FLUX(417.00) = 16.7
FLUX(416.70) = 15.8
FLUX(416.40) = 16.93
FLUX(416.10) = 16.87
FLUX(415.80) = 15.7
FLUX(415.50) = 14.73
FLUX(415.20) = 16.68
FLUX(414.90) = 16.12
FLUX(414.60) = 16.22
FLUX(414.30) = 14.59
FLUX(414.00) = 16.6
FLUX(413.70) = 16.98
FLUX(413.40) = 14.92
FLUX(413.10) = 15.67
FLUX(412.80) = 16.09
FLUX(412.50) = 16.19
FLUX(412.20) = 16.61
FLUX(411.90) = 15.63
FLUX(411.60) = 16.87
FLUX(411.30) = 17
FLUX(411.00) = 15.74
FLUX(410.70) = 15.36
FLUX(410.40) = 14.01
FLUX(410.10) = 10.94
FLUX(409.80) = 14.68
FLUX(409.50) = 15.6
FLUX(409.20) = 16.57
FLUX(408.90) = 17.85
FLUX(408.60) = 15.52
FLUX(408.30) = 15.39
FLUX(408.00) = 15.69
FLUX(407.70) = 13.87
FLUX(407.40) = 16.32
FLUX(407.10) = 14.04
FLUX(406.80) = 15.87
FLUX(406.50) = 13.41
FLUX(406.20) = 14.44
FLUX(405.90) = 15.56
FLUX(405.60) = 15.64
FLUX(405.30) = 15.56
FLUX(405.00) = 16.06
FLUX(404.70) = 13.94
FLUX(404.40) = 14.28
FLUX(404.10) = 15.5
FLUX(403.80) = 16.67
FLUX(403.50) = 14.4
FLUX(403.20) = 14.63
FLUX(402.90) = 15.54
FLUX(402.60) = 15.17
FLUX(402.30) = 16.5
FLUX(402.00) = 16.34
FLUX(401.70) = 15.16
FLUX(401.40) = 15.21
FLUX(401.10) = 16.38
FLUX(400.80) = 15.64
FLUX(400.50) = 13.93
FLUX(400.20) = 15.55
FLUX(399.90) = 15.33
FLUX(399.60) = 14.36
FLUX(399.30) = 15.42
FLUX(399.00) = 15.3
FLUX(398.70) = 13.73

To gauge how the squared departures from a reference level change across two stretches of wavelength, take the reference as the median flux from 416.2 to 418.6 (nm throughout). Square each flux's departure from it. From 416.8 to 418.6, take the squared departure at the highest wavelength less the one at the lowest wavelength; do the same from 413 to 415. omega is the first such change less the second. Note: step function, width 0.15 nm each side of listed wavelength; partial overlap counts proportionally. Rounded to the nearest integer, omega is -1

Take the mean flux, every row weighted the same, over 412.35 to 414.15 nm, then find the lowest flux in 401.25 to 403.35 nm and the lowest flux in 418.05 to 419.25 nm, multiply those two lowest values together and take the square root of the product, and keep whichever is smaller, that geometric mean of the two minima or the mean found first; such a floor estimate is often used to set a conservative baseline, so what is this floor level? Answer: 14.6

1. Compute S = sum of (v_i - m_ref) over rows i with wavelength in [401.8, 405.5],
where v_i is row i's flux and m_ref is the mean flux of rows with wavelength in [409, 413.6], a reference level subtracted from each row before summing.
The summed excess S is -1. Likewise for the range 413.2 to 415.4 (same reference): 4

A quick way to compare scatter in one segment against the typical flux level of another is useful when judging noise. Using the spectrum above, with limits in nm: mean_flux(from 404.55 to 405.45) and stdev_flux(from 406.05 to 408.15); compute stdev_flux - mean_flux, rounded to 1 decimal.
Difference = -14.1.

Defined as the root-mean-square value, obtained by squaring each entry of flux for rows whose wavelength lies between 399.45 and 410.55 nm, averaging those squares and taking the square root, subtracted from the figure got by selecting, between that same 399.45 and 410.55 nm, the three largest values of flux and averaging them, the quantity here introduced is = 1.81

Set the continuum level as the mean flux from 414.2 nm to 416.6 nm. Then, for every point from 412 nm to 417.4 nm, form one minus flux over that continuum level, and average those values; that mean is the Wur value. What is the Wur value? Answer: 0.00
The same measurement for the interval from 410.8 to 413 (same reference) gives -0.02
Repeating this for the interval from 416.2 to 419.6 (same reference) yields 0.03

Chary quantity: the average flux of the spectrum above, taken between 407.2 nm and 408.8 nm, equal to 15.4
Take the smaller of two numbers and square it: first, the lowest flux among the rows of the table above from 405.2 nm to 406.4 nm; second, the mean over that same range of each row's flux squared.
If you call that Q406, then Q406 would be 209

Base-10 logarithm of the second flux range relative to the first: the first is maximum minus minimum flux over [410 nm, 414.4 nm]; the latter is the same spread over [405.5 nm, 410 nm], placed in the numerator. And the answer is -0.1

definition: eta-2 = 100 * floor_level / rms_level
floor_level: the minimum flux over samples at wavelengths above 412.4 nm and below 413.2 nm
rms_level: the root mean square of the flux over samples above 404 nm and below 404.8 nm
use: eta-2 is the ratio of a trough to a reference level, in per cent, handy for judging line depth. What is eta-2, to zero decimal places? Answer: 107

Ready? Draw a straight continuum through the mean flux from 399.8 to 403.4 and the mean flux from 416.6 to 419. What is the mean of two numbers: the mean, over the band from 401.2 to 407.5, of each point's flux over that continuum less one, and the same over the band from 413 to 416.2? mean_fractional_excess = 0.014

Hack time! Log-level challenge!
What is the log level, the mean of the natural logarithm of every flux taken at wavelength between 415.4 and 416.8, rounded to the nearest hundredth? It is 2.77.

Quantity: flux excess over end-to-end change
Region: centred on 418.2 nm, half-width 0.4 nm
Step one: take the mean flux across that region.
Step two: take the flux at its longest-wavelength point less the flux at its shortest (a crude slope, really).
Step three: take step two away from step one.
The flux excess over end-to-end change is 15.5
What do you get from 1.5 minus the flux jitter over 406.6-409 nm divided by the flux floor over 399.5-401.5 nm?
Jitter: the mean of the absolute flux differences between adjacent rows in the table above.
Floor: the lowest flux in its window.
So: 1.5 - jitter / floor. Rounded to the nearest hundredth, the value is 1.39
